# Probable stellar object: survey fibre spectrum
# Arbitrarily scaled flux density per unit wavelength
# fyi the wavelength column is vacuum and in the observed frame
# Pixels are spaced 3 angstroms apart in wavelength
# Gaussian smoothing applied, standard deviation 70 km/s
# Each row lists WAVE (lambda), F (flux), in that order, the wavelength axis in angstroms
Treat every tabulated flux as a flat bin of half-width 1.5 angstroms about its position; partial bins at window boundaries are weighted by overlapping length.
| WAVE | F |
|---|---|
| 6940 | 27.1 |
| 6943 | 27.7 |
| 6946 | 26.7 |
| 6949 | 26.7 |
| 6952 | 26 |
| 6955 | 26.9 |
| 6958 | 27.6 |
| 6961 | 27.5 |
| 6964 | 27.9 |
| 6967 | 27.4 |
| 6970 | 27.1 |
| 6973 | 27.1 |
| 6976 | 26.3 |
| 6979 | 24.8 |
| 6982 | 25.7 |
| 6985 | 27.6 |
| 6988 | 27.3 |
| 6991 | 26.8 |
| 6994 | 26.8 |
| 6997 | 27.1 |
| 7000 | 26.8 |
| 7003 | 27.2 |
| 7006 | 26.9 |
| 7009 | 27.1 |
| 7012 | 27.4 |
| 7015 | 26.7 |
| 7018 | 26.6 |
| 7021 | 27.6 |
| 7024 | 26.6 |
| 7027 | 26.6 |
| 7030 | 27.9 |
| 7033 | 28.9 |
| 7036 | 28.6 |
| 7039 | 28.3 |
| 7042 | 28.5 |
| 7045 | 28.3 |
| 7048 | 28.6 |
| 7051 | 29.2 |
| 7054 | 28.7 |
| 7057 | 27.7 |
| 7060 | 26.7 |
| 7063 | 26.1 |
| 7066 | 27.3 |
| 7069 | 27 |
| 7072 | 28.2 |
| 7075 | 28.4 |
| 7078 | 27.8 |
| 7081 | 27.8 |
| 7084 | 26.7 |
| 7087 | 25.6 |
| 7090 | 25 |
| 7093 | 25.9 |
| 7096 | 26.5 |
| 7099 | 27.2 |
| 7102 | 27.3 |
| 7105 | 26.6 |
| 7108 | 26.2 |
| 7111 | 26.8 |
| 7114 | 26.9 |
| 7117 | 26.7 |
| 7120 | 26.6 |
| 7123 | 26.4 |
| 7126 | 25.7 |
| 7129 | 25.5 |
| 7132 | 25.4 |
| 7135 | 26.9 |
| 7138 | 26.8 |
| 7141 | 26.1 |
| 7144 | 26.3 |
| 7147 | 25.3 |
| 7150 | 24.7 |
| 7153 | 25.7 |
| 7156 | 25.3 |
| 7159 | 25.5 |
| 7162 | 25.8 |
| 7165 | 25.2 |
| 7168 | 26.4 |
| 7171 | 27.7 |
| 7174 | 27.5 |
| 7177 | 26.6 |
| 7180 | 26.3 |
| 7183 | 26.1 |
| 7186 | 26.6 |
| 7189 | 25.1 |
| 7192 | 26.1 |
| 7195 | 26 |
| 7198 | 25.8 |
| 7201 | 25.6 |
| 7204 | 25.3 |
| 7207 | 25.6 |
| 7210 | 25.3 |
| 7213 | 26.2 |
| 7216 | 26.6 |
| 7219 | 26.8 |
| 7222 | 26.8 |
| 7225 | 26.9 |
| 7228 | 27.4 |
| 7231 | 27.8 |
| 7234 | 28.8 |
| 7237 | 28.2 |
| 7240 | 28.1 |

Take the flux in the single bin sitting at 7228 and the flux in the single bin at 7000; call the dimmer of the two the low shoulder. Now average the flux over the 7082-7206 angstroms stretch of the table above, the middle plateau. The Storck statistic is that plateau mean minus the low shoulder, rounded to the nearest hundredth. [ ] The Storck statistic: -0.66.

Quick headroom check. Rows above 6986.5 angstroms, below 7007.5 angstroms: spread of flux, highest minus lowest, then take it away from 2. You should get 1.5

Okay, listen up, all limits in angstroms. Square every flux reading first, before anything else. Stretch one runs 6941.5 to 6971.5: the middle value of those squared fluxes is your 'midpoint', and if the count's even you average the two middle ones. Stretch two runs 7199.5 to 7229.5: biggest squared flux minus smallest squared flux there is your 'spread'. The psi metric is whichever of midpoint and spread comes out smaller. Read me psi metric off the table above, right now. 111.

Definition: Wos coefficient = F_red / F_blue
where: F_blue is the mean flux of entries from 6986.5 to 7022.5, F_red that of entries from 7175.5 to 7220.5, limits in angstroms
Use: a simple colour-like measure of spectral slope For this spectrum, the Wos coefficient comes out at 0.962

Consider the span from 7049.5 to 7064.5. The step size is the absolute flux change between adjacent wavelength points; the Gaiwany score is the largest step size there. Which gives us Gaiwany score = 1.0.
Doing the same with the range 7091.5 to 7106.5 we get 0.7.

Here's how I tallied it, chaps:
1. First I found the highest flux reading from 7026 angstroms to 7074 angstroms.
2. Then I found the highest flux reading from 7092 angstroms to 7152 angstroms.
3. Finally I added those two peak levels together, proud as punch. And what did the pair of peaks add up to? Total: 56.50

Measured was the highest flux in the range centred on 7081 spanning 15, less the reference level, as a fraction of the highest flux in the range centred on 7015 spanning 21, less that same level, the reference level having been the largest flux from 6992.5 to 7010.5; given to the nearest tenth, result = 3.0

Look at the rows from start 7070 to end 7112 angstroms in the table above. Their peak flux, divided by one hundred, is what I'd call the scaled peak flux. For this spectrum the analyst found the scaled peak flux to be 0.284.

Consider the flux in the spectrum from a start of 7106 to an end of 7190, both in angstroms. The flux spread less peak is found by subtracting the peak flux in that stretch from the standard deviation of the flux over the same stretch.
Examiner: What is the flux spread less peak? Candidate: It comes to -27.0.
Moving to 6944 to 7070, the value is -28.3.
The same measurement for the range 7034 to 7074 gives -28.3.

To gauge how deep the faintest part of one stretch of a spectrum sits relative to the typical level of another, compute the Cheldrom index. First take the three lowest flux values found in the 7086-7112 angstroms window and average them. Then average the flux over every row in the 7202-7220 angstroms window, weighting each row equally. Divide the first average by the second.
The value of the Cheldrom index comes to 0.98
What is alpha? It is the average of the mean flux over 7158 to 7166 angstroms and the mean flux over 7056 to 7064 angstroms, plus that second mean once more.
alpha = 53.0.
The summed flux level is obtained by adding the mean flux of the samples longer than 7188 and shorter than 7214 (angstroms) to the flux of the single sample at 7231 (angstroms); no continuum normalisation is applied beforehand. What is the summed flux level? 53.5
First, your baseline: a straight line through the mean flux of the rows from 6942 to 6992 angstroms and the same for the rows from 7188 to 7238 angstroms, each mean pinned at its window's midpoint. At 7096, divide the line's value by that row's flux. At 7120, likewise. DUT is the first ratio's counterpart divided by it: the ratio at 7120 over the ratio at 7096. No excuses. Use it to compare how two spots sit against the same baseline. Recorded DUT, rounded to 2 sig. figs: 0.99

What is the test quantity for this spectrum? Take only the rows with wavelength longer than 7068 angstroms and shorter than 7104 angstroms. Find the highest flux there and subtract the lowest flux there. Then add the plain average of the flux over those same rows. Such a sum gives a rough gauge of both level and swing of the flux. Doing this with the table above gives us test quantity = 30.3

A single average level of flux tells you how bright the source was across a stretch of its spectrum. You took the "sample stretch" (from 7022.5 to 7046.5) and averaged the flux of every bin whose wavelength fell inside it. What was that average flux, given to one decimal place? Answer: 28.0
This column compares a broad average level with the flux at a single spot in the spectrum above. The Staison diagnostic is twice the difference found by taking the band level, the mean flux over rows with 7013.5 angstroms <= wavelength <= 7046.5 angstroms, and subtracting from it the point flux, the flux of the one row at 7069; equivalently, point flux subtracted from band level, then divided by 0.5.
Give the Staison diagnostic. 1.4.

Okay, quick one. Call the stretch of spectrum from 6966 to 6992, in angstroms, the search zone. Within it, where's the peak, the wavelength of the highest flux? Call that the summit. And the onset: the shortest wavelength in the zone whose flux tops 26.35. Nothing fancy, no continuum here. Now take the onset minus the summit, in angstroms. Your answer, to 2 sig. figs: -18 angstroms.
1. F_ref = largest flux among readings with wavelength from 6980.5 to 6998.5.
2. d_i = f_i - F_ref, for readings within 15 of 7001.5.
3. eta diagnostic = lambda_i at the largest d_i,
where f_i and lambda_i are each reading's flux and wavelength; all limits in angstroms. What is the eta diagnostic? 7012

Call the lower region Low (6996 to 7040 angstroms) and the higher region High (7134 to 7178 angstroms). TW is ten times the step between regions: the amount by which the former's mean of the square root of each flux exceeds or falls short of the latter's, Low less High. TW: 1.2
